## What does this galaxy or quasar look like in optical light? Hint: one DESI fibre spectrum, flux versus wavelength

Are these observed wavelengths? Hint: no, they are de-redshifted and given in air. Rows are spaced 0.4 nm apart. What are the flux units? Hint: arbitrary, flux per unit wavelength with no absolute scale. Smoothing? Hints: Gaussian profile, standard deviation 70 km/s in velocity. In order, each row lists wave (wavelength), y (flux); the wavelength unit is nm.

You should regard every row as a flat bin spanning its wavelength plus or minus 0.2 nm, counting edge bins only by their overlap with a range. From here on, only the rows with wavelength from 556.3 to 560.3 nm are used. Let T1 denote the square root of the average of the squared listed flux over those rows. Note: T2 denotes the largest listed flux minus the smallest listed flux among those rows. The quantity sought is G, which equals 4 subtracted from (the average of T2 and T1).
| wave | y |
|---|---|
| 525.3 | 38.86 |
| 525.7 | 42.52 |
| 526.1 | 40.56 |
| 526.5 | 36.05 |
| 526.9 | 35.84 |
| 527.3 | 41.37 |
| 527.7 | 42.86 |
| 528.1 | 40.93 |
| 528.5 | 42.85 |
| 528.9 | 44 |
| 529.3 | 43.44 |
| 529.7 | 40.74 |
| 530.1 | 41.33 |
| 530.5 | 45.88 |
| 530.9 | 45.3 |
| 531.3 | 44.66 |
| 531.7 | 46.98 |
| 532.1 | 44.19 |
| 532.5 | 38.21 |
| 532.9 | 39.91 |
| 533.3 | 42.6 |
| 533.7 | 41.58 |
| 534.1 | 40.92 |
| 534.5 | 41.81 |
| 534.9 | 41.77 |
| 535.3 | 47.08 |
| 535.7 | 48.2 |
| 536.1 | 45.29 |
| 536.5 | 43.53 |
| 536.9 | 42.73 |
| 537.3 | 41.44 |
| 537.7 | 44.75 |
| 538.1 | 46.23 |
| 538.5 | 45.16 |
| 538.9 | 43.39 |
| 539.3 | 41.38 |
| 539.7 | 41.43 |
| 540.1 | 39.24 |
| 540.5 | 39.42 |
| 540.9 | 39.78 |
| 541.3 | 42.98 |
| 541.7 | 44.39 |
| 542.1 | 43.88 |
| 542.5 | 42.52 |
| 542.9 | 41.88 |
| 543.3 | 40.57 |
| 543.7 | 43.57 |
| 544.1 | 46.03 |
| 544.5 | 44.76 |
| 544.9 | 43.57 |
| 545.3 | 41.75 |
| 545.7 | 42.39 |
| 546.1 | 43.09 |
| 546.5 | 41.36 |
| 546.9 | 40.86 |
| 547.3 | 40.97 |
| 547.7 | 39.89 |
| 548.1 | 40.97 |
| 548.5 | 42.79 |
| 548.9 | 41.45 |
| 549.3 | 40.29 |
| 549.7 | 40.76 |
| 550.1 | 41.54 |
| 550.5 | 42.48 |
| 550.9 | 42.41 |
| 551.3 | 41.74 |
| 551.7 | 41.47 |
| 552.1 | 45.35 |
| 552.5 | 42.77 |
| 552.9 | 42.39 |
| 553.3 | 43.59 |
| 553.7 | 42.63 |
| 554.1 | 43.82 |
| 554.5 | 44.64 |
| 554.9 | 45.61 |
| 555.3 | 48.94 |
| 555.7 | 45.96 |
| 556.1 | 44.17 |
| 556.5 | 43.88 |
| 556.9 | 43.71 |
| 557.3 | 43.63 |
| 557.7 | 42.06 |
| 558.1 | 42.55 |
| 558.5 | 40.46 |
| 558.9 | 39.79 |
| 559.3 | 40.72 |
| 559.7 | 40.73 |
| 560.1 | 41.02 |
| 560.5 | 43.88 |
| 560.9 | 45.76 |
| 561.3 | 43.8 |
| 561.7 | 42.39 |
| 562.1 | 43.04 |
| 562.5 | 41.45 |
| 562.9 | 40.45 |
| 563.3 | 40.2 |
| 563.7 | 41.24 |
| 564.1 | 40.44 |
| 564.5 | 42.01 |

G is 19.0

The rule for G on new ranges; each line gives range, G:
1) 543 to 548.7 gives 20.2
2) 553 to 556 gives 21.7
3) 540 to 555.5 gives 22.1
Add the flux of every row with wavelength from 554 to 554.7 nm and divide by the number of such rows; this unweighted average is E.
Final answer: 44.2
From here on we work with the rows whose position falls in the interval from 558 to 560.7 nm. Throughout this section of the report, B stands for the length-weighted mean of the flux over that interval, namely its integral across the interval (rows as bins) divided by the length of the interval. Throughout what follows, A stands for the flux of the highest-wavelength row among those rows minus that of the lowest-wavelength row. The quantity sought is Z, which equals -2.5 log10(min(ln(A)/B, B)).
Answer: 5.4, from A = 1.33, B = 41.3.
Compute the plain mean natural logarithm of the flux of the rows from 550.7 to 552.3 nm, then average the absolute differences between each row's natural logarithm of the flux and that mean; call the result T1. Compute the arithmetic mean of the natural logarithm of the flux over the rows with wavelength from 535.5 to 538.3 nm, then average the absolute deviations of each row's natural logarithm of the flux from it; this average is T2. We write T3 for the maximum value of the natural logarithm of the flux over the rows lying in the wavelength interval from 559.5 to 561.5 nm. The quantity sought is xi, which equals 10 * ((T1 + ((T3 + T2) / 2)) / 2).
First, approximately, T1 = 0.030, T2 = 0.039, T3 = 3.82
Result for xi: 9.81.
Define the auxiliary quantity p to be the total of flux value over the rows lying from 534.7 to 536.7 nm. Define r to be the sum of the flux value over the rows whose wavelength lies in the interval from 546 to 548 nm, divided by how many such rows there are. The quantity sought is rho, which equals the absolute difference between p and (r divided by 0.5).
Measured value 143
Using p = 226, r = 41.2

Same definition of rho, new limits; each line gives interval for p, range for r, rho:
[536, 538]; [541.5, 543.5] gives 132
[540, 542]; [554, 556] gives 114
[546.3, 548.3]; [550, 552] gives 120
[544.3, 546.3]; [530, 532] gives 126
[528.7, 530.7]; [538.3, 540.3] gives 131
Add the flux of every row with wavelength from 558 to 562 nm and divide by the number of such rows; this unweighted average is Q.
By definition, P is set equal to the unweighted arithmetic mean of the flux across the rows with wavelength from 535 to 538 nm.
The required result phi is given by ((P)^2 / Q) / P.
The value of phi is 1.06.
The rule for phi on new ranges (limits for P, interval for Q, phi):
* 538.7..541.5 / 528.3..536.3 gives 0.95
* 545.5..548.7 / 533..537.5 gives 0.96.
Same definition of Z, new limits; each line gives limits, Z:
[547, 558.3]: 4.9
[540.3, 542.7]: 3.9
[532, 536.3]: 6.6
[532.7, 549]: 5.0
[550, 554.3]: 4.3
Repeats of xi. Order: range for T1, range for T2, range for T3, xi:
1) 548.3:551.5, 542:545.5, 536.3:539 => 9.74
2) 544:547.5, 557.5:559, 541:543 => 9.71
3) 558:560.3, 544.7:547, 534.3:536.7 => 9.81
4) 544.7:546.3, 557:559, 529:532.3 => 9.77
